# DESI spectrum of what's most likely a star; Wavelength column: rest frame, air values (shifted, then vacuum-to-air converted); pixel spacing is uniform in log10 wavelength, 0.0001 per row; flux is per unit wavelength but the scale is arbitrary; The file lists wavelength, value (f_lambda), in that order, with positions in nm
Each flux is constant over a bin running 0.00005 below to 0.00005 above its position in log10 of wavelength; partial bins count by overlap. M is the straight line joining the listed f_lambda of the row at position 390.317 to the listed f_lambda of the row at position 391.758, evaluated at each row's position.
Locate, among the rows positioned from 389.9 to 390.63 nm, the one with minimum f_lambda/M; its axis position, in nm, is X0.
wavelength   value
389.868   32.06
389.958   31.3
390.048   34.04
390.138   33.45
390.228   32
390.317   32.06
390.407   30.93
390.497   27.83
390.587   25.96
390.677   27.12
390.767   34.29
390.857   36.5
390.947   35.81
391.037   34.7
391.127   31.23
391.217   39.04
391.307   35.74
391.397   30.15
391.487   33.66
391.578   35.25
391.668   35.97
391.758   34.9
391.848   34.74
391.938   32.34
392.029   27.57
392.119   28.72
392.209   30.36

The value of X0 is 390.587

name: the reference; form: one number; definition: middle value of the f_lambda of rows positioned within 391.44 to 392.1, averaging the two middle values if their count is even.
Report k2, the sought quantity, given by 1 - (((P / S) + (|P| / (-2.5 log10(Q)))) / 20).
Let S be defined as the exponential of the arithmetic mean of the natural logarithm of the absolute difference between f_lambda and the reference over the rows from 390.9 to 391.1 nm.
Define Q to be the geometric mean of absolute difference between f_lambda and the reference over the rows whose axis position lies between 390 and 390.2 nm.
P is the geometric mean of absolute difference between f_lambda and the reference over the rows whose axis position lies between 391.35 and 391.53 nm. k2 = -1.55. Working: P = 2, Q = 1.0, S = 0.2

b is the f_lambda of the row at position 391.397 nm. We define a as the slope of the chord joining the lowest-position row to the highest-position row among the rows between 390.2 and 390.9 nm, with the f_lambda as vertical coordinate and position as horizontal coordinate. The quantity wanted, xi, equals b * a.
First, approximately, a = 7.2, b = 30.15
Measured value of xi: 216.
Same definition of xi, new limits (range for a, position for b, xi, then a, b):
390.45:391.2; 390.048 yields 184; 5.4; 34.04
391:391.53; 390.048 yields -79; -2.3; 34.04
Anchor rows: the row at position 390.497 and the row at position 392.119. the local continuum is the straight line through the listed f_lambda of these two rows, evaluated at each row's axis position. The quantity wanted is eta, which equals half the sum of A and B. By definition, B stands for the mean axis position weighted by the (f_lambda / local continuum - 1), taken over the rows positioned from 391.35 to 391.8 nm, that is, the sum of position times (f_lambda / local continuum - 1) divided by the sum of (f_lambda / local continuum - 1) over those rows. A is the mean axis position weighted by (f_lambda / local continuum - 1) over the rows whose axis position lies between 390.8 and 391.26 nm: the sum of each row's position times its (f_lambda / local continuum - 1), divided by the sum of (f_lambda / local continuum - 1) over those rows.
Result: 391.33 nm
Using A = 391.04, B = 391.61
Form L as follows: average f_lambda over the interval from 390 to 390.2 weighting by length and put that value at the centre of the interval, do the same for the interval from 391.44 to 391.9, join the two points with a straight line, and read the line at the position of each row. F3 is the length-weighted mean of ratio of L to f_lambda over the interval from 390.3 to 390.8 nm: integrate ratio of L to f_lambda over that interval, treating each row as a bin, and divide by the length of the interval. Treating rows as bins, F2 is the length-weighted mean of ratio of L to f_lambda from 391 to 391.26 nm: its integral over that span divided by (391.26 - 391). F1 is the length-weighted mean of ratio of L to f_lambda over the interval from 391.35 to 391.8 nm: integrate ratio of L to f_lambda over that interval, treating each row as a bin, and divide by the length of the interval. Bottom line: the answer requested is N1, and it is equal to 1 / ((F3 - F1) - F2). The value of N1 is -1.17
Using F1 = 1.03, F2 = 0.99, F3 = 1.16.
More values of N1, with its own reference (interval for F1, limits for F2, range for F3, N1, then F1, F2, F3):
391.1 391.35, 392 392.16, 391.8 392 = -0.86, 0.98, 1.25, 1.06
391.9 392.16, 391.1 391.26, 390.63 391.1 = -0.87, 1.20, 0.98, 1.03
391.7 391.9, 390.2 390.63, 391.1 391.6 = -0.88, 1.01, 1.15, 1.02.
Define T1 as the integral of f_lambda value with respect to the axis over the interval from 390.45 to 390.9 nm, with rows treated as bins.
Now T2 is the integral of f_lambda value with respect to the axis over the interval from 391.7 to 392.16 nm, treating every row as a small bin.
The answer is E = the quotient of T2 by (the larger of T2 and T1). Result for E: 1.00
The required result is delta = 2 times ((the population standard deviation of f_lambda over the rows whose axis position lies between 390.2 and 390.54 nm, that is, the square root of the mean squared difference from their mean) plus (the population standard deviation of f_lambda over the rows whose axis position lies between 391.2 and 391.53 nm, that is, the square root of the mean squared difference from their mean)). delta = 9.9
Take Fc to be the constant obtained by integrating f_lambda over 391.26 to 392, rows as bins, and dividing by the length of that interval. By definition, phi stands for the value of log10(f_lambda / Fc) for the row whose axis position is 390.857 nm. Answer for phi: 0.03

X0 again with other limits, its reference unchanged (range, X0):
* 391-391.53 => 391.397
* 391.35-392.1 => 392.029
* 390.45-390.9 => 390.587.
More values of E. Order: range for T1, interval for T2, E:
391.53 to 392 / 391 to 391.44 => 0.93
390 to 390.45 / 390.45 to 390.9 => 0.93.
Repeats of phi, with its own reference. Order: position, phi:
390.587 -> -0.12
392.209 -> -0.05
